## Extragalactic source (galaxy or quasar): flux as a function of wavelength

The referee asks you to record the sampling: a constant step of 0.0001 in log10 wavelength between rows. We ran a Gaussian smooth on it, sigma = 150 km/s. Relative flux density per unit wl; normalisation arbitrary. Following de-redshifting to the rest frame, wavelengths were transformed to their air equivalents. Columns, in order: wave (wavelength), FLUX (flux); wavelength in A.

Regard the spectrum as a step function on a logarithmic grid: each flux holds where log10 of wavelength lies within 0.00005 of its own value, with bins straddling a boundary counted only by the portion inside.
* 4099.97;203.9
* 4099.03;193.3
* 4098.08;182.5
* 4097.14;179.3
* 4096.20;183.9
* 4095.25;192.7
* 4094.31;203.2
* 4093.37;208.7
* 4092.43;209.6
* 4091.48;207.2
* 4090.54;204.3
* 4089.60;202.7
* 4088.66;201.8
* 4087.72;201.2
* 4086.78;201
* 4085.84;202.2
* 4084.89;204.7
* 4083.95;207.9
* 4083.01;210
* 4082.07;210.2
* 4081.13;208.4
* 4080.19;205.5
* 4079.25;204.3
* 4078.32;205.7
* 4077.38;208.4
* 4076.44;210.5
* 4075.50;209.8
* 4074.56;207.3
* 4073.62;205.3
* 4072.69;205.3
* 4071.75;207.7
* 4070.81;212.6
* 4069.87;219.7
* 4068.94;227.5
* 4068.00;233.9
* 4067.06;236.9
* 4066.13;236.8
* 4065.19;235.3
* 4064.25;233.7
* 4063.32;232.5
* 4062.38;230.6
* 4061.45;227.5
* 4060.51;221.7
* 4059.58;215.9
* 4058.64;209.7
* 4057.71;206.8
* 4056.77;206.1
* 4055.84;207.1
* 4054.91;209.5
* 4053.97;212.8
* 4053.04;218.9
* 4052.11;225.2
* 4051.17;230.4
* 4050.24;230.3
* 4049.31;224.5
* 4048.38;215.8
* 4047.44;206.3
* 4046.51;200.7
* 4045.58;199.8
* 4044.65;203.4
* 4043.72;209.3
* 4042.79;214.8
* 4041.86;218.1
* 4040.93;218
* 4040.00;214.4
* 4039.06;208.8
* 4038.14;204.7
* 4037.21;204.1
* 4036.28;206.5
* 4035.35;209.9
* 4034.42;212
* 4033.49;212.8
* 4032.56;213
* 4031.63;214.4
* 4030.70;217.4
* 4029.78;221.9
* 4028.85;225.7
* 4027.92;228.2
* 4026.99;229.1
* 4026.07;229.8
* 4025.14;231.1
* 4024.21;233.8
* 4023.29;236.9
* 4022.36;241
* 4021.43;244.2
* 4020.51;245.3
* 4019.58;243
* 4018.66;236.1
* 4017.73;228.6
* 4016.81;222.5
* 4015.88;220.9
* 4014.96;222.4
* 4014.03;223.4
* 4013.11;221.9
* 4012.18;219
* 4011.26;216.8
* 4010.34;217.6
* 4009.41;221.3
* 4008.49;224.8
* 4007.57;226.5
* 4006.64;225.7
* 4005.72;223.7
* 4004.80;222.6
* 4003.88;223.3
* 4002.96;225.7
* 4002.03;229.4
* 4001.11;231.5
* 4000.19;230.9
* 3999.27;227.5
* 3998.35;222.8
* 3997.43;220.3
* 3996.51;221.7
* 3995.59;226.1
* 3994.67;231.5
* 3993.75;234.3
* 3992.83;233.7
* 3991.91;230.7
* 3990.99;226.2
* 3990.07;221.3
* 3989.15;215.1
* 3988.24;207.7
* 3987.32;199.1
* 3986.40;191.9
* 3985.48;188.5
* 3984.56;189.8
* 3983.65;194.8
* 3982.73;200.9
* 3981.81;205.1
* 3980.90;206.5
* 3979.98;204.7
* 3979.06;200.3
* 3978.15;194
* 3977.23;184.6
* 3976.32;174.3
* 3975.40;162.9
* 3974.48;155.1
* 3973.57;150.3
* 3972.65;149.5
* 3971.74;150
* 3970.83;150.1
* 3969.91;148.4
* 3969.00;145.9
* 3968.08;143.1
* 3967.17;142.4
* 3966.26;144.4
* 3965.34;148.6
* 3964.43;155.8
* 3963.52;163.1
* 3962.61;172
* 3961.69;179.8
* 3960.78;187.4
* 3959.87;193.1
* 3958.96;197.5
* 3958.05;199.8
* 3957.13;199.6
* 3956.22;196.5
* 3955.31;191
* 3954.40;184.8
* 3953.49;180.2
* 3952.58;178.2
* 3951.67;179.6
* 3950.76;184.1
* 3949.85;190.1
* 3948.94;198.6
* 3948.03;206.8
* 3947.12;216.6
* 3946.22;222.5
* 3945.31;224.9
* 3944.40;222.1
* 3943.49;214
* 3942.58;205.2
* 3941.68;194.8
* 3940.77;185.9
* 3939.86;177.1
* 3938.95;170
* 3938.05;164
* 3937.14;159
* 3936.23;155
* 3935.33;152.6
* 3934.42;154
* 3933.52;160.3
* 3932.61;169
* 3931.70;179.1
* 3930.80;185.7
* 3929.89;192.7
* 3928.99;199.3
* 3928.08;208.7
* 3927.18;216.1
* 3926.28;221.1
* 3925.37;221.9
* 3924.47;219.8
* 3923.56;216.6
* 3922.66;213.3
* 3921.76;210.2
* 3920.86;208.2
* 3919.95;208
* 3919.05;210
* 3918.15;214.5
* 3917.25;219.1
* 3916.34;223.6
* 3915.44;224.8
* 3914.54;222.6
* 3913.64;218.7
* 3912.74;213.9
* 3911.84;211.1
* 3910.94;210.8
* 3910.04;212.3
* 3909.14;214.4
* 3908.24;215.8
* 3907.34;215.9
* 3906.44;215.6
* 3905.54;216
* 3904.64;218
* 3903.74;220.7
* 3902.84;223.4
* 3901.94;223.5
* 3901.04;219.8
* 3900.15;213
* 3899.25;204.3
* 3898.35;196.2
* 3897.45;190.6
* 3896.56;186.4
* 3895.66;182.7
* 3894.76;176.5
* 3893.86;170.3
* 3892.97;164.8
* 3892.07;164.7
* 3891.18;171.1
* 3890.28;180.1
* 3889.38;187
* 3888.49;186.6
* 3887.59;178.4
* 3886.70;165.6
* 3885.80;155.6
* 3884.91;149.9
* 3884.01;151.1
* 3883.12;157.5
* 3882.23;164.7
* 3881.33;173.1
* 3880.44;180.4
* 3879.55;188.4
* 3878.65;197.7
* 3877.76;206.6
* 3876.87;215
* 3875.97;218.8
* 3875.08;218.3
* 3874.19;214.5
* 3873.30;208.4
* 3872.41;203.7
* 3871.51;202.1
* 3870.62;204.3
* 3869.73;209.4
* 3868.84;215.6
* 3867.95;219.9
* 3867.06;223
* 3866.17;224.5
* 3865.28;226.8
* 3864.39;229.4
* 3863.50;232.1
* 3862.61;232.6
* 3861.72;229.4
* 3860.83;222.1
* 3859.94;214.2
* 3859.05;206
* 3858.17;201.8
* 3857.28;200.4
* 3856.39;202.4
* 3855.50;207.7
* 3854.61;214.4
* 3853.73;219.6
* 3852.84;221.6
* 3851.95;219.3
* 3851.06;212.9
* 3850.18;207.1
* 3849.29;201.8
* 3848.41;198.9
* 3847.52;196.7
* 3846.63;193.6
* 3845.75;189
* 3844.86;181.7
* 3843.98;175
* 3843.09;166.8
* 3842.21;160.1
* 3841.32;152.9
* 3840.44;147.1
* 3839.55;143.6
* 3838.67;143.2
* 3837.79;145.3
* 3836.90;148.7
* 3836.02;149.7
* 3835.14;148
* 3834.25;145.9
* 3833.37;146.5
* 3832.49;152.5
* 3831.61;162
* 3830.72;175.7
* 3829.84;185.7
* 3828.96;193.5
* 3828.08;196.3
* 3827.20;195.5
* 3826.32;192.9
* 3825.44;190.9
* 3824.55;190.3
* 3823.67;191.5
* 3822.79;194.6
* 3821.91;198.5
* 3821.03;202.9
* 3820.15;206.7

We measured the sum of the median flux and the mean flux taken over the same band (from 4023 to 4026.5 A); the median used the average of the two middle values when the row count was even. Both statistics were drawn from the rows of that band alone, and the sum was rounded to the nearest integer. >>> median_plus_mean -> 465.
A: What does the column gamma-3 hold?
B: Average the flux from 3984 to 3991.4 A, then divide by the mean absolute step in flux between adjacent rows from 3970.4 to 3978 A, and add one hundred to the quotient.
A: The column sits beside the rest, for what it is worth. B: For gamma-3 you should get 140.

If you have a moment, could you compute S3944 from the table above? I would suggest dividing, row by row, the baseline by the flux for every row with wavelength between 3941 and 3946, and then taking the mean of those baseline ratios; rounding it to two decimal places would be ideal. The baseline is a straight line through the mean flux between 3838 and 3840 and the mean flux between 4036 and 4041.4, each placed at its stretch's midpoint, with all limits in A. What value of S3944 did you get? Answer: 0.84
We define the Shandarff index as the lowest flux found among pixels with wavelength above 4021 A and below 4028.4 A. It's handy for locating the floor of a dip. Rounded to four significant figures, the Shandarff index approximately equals 228.2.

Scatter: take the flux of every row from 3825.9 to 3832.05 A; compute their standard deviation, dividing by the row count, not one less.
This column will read 12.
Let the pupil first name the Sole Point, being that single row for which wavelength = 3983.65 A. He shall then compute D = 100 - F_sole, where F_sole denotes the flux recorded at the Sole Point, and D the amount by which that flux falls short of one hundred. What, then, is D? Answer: -95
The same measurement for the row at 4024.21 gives -134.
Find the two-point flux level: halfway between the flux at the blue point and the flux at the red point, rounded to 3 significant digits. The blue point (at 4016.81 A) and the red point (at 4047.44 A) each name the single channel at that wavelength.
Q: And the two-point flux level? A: 214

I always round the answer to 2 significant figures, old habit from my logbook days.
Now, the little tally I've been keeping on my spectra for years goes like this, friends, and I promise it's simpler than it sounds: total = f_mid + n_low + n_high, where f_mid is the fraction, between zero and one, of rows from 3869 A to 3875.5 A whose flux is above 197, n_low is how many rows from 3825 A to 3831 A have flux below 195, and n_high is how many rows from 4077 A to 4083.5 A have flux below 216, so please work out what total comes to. 13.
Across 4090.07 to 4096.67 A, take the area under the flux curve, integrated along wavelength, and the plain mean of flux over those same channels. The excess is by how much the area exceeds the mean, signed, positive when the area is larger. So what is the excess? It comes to 1127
